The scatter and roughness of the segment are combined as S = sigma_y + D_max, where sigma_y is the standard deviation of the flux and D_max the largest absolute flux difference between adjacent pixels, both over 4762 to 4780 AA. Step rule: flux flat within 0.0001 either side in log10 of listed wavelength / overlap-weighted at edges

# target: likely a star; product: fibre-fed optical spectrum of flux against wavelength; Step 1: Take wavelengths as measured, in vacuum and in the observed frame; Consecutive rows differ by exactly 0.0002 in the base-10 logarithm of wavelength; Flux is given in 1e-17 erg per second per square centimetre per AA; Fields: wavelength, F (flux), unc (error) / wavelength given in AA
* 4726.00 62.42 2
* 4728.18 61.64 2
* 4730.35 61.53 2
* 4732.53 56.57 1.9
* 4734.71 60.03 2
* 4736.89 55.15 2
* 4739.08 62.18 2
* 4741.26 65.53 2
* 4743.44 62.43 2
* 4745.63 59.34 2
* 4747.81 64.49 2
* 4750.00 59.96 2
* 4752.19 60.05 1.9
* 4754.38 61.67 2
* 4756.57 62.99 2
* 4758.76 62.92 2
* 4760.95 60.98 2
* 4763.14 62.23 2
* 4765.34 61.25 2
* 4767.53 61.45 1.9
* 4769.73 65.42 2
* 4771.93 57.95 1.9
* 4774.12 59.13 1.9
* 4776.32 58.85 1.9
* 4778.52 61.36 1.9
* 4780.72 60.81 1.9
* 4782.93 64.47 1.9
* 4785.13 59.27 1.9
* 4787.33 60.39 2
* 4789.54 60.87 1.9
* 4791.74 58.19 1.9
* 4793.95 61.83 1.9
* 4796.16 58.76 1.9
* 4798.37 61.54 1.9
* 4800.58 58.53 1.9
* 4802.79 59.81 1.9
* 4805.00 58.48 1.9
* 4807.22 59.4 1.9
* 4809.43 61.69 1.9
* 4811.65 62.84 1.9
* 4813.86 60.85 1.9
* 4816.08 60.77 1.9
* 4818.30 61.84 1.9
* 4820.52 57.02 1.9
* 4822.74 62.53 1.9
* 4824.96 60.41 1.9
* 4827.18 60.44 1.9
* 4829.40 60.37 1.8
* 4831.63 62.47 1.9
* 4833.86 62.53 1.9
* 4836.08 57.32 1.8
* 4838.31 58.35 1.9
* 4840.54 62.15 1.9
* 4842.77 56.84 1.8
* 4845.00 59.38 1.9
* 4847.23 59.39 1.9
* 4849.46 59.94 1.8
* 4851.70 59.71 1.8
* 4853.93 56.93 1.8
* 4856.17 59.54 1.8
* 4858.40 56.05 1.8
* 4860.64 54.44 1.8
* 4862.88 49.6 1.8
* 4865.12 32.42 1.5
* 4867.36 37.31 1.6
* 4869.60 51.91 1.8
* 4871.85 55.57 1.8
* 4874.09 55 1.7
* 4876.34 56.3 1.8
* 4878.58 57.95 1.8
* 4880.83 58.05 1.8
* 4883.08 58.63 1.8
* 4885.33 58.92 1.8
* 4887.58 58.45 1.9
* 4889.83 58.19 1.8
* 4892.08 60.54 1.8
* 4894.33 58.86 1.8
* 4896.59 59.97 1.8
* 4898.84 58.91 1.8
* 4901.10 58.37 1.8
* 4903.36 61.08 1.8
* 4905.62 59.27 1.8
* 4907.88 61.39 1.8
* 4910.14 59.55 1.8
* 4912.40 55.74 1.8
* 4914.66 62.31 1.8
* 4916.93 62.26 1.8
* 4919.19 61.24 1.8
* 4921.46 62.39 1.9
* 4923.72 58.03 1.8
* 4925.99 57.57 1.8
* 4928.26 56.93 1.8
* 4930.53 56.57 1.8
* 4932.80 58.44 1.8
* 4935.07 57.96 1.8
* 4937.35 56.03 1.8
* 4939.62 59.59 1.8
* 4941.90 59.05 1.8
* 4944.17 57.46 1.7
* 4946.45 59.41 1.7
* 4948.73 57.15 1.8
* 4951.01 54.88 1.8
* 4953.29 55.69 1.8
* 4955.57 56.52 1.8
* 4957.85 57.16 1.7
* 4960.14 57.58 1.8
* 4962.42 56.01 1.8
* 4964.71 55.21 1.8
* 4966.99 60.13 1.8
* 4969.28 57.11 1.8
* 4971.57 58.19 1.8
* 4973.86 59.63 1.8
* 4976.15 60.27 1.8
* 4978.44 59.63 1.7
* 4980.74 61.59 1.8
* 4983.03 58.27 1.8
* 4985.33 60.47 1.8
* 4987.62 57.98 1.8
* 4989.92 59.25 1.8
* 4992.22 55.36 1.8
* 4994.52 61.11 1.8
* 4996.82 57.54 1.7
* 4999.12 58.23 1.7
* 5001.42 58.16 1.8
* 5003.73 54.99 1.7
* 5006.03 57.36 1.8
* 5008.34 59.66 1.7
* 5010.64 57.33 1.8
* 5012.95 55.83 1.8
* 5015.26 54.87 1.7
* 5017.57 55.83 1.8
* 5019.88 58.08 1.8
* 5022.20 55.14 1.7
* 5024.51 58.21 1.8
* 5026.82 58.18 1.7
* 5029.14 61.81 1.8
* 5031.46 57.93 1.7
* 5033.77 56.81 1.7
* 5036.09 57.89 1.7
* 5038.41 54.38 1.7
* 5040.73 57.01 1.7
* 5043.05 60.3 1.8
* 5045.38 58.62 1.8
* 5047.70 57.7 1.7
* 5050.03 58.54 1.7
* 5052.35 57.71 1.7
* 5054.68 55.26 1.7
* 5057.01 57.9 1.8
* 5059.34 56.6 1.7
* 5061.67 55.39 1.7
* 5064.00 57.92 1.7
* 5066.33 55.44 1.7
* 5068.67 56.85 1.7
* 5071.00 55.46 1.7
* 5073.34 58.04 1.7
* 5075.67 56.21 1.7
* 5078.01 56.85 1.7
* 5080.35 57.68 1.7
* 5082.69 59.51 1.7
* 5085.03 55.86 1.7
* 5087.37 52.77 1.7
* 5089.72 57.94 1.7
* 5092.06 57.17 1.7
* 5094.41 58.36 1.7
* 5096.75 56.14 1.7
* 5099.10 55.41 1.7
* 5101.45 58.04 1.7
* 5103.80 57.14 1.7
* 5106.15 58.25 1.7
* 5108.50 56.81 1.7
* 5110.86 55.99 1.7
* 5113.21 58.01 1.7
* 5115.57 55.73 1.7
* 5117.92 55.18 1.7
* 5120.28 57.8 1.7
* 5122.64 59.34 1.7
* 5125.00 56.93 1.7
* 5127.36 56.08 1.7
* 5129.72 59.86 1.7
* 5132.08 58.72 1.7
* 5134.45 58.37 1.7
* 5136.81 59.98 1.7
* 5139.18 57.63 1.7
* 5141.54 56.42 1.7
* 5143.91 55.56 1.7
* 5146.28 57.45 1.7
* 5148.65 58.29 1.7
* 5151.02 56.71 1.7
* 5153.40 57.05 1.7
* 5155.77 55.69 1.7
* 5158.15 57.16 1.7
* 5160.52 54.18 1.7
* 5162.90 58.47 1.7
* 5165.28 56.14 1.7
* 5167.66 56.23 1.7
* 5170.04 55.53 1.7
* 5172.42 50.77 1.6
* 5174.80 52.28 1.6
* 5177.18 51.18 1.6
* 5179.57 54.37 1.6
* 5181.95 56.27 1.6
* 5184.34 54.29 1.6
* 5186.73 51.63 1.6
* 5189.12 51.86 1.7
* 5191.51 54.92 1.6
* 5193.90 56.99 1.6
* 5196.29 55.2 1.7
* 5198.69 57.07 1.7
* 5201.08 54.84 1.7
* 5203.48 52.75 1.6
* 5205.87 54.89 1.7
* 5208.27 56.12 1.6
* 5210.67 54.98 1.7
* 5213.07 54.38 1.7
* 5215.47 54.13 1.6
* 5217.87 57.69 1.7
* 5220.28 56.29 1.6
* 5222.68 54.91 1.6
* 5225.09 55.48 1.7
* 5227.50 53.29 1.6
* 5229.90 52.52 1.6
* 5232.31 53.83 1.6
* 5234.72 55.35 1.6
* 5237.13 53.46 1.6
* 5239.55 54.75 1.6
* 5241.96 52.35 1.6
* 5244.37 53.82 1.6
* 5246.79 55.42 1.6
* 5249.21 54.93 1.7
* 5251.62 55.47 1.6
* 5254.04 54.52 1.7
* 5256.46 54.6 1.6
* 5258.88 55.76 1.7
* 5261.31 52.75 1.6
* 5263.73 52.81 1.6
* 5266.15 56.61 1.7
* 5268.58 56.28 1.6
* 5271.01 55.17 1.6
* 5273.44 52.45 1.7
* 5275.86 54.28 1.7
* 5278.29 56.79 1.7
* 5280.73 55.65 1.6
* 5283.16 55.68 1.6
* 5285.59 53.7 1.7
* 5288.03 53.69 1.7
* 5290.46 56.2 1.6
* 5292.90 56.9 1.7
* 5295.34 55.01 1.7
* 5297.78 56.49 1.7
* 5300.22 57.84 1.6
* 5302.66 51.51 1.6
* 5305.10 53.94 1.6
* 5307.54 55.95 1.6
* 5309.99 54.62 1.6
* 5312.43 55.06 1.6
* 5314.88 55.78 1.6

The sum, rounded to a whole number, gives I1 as 10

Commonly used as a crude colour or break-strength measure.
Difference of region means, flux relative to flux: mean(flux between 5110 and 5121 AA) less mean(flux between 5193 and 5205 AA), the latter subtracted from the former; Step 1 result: 1.2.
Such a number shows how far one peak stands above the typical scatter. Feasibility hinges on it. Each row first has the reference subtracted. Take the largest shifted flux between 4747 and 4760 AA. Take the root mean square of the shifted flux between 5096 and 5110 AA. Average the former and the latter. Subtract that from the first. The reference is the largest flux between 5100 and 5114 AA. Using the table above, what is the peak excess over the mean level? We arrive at 2.3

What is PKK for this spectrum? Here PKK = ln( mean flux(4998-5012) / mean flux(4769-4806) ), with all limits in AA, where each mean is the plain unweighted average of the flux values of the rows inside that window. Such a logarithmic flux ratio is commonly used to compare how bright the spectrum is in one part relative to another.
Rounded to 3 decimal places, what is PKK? -0.046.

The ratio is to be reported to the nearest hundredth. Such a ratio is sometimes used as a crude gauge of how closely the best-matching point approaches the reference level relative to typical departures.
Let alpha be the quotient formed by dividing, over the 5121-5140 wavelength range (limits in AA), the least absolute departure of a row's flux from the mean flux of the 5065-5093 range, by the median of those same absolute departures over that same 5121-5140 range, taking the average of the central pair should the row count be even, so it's 0.15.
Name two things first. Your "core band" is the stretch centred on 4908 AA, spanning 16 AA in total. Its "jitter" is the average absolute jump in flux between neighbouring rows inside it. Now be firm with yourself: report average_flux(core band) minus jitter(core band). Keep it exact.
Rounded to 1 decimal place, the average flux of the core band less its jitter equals 56.5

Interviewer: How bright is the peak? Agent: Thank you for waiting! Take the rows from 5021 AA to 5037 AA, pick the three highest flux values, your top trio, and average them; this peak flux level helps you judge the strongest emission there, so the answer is 59.4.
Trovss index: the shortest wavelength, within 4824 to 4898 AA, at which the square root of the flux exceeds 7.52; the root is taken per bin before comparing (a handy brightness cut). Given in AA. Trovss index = 4824.96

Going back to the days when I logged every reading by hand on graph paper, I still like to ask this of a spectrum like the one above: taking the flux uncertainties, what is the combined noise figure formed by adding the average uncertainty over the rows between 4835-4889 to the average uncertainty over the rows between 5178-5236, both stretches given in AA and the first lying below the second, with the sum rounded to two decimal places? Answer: 3.43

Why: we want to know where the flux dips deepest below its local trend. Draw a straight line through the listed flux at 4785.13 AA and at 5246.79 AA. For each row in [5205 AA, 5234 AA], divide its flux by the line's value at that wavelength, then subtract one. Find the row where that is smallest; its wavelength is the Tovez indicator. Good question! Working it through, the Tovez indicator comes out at 5229.90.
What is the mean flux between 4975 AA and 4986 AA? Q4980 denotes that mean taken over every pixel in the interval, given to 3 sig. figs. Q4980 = 60.0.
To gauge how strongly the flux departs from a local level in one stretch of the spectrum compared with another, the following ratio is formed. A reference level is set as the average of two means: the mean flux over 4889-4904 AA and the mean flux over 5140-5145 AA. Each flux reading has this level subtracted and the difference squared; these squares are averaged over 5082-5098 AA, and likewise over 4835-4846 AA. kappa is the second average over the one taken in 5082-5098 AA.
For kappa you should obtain 1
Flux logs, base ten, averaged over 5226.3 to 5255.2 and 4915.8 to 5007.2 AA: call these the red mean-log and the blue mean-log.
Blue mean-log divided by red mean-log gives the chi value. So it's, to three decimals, 1.018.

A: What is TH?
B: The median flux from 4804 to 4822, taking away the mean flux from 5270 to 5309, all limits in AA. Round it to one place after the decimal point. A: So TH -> 5.7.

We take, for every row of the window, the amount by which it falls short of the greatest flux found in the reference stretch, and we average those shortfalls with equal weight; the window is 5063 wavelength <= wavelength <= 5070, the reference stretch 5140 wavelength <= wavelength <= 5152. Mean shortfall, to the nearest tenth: 1.6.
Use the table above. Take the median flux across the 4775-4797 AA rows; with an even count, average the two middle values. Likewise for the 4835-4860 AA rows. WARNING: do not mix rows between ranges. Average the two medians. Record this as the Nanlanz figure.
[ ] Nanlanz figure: 60.0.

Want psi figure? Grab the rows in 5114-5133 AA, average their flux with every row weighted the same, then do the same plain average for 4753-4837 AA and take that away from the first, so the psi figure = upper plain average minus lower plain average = -3.3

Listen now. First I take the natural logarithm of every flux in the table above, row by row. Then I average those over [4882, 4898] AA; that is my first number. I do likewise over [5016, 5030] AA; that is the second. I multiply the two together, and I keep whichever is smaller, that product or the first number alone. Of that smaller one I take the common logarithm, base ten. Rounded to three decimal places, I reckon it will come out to 0.611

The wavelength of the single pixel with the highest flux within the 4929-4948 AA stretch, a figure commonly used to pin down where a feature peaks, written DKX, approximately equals 4939.62 AA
